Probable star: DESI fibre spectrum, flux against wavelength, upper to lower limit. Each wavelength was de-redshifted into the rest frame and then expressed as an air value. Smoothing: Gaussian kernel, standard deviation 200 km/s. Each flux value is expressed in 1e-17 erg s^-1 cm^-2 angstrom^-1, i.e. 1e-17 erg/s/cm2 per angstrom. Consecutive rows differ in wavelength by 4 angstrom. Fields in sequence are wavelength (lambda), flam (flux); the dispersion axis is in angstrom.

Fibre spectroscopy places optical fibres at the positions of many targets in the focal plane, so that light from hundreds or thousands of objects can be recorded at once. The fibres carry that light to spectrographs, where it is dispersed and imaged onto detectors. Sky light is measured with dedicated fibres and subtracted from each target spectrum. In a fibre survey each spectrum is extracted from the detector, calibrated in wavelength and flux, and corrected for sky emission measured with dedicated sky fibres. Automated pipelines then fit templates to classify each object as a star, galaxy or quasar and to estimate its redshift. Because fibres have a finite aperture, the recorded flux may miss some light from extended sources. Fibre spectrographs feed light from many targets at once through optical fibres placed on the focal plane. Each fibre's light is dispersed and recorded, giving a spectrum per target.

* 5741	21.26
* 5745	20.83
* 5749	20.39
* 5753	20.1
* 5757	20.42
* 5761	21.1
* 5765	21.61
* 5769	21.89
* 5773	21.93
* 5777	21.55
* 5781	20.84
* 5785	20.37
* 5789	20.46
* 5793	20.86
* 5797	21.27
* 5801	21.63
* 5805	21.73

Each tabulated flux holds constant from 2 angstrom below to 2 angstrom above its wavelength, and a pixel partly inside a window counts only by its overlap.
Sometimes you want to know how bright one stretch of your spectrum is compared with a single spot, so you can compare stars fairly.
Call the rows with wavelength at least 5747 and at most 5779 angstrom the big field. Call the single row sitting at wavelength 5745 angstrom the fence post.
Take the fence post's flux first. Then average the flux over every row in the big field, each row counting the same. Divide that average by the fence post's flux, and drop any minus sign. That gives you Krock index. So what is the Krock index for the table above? 1.01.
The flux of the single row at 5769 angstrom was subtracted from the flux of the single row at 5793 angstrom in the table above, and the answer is -1.0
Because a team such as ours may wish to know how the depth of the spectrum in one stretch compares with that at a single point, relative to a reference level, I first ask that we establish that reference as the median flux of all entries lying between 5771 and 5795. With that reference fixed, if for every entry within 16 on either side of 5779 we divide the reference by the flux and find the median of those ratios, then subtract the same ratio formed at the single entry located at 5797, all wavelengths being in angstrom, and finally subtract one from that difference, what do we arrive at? -1.00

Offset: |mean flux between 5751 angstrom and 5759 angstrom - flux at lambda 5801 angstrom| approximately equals 1.4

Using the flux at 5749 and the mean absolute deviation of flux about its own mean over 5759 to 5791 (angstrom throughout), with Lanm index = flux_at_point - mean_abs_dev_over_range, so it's 19.9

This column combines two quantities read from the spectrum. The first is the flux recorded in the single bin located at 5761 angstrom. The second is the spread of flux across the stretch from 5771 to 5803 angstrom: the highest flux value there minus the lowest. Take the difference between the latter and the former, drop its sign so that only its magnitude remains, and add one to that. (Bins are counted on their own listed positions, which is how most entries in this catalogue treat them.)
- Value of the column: 20.5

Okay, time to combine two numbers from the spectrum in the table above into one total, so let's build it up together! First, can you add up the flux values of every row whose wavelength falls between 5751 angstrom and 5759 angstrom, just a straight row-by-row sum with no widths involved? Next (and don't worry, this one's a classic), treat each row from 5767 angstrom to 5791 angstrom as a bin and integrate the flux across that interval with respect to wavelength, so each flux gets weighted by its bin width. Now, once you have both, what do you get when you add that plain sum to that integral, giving 549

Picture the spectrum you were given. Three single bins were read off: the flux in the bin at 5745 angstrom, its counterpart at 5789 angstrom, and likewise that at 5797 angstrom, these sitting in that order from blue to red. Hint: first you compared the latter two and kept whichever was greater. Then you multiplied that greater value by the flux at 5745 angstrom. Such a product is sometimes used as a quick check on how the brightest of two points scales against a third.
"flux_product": 443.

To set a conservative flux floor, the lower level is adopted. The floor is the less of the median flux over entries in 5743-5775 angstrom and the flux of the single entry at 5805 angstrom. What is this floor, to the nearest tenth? 21.0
